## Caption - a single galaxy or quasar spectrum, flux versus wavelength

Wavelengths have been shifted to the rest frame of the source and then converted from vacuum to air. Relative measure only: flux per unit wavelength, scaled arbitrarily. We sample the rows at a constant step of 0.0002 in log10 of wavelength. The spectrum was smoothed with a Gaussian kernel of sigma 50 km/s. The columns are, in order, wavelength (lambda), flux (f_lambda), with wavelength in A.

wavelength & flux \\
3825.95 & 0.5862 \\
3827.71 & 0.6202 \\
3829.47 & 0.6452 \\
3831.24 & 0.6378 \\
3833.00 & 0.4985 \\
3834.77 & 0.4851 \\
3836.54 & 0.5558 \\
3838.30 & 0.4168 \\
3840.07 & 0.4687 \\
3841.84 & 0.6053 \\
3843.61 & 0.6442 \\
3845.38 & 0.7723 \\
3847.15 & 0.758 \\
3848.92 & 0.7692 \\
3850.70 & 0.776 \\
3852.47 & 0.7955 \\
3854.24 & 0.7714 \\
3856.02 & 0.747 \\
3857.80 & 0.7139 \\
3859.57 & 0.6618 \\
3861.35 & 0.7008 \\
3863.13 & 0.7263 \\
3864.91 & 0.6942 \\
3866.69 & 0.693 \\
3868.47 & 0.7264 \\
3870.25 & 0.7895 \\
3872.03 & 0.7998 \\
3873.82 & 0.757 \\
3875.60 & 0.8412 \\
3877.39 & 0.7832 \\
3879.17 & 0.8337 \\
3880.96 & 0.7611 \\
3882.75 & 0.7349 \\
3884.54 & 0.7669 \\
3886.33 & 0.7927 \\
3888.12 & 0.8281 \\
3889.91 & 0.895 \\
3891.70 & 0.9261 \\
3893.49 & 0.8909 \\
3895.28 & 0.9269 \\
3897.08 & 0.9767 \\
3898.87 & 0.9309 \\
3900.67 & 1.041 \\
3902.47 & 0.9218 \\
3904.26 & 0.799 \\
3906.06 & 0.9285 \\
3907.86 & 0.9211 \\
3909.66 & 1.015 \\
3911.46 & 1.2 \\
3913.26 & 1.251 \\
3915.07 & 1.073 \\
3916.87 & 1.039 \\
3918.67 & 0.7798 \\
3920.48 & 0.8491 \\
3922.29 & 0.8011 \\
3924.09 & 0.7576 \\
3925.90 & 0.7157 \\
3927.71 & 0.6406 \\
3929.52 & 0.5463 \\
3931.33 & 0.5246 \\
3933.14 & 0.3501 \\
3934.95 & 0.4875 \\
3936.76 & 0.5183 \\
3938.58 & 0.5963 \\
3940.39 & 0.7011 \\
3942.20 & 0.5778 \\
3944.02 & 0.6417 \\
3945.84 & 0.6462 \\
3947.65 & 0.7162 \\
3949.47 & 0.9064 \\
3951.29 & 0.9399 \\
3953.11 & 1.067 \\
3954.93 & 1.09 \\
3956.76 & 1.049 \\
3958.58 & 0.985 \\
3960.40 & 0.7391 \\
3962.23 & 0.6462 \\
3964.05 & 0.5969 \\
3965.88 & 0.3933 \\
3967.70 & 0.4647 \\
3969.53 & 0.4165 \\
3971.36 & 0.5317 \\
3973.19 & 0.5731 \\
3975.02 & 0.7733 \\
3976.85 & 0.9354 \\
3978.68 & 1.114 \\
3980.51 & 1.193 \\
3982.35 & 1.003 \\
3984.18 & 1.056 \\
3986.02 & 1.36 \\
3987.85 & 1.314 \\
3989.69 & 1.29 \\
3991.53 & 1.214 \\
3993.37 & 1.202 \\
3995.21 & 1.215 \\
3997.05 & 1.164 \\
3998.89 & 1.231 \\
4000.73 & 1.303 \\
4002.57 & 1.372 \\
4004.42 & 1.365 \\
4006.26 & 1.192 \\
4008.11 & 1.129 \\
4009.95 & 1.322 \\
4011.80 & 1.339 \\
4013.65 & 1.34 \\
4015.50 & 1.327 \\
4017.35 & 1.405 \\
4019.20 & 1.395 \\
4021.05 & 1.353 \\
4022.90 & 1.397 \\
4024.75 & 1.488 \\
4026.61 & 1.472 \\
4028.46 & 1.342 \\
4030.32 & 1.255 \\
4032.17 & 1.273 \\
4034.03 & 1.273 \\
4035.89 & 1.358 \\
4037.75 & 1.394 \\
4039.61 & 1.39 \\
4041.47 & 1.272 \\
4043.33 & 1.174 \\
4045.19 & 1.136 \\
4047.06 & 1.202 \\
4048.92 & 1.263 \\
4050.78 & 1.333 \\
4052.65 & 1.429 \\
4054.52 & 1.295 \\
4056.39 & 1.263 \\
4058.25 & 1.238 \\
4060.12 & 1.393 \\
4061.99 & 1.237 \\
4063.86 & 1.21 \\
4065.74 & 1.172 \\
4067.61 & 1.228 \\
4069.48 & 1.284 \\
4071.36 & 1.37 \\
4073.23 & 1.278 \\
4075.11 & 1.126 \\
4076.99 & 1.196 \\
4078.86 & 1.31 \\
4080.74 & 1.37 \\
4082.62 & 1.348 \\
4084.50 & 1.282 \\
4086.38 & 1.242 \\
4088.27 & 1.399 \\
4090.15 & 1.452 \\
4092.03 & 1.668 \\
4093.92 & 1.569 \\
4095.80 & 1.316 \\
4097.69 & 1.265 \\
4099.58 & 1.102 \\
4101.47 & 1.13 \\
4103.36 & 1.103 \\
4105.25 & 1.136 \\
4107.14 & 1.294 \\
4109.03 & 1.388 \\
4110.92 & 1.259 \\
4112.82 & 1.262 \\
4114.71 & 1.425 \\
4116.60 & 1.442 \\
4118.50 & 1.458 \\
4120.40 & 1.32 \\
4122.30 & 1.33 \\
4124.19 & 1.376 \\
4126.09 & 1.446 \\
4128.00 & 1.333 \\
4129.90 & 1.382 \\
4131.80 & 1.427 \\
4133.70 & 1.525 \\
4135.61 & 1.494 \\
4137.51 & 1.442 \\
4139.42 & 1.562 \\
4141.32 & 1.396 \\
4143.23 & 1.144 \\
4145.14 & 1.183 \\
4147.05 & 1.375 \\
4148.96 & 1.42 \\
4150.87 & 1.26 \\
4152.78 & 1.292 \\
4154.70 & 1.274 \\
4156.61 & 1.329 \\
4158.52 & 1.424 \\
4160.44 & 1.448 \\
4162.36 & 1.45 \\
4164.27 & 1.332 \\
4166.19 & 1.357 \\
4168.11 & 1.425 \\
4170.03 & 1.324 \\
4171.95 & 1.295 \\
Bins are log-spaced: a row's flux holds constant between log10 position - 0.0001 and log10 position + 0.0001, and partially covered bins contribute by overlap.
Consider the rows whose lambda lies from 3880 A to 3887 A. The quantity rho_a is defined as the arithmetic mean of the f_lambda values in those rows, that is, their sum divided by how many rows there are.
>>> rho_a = 0.76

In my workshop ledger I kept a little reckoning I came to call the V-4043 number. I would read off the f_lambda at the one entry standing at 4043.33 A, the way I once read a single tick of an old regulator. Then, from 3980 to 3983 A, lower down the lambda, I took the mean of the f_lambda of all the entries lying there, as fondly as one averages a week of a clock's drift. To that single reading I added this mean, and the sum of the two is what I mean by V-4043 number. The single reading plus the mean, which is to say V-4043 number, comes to 2.3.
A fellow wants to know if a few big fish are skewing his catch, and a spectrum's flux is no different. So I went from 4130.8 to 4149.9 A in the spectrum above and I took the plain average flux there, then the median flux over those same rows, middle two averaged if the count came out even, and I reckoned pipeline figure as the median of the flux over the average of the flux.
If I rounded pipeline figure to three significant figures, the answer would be 1.02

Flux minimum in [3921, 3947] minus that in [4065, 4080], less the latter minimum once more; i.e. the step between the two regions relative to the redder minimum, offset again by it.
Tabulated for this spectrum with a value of -1.9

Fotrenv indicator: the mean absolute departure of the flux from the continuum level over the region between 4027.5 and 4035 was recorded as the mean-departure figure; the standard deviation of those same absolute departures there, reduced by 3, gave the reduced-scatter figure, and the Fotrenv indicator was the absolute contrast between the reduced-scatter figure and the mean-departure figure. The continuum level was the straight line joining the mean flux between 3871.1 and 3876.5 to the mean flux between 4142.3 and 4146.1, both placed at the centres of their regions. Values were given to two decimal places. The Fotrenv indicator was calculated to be 3.24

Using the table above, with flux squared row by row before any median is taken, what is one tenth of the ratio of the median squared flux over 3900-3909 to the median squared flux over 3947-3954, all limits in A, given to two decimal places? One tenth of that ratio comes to 0.10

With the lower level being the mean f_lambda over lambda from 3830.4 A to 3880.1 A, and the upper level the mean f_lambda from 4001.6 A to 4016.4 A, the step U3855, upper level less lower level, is 0.6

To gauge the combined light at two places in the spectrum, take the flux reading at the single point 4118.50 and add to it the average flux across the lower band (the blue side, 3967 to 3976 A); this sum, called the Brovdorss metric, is 2.01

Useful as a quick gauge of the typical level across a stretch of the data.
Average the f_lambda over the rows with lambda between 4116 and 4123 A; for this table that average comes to 1.4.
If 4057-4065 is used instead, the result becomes 1.3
